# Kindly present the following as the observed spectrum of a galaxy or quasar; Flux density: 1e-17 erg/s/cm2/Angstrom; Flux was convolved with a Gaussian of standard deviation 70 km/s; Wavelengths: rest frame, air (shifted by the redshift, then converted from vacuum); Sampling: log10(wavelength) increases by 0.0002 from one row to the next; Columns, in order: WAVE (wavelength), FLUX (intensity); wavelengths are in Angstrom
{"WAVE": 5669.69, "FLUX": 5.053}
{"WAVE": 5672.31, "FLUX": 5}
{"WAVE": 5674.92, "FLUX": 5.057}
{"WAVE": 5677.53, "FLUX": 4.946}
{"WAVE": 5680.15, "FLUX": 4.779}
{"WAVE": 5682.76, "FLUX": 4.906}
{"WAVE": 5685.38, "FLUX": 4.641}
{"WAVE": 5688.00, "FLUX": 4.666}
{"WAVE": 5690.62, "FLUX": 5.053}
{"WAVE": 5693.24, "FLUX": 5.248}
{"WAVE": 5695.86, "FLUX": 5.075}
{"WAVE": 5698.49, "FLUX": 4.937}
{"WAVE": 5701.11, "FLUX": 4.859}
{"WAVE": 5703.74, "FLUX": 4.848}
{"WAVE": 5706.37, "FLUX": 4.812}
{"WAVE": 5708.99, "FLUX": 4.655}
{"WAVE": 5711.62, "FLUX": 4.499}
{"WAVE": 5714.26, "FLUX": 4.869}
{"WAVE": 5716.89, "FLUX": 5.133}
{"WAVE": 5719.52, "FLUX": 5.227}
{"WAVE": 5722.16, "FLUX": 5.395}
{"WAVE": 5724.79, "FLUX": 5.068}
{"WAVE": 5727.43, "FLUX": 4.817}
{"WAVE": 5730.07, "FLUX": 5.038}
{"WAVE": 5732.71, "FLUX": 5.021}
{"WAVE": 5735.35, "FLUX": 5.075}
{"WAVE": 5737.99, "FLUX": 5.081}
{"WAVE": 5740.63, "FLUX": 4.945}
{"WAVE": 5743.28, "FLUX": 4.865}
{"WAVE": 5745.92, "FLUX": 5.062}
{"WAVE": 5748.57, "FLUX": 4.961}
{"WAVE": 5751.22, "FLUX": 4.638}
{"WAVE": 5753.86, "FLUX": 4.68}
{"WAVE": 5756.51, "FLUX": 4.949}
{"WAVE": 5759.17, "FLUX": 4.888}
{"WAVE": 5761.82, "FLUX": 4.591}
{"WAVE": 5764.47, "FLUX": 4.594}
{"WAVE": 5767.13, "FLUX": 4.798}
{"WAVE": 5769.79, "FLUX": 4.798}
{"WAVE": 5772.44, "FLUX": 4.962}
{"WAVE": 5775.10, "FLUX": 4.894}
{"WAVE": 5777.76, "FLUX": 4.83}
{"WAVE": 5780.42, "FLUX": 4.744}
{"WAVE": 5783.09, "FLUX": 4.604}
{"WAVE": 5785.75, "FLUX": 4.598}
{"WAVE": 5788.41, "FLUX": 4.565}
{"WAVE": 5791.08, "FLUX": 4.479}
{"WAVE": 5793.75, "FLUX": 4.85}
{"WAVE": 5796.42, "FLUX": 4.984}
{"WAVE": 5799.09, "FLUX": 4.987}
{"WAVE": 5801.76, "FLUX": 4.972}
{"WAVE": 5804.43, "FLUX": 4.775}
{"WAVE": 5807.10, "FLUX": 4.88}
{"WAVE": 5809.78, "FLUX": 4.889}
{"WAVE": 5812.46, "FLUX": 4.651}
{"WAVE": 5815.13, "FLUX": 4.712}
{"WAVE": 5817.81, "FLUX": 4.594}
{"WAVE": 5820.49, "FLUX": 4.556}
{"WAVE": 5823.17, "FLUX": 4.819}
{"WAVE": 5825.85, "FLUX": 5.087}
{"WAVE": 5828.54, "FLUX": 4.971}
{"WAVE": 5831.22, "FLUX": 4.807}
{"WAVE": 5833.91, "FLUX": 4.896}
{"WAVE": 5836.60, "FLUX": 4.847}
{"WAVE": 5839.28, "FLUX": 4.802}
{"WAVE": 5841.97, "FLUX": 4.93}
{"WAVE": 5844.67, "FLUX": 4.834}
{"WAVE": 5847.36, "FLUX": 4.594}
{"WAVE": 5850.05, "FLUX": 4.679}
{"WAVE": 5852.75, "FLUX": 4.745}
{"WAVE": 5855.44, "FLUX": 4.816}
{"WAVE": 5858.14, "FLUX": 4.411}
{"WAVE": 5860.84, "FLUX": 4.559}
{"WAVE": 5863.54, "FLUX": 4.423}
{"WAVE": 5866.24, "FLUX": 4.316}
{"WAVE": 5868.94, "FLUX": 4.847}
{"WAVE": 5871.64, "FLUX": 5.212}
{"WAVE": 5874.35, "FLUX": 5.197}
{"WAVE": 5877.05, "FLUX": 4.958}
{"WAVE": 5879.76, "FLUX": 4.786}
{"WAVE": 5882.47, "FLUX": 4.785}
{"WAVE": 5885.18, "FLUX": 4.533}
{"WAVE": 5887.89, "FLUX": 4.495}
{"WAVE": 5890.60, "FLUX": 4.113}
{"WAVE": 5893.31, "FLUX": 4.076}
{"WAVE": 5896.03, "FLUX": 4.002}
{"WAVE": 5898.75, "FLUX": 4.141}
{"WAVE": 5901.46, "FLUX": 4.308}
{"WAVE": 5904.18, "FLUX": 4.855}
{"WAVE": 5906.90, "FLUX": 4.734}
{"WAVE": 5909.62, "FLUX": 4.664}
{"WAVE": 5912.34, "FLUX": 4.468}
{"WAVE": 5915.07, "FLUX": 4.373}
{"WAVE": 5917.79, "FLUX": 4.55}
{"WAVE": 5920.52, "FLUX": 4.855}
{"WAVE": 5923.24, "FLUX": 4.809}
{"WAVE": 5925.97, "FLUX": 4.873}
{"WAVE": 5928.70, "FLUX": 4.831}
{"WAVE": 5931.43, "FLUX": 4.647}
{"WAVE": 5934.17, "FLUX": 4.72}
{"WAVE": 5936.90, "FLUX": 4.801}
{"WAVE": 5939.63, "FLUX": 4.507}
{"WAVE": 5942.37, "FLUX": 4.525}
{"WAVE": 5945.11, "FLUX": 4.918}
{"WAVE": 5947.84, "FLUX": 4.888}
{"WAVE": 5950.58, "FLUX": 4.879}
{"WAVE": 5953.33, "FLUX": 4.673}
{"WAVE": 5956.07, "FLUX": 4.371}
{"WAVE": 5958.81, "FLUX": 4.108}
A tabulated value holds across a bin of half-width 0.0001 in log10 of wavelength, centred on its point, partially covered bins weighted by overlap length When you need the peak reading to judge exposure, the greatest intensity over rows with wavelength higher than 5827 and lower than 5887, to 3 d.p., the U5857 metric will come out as 5.212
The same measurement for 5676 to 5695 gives 5.248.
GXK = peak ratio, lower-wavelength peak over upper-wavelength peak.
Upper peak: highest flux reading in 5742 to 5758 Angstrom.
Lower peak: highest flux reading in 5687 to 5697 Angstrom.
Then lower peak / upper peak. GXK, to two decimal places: 1.04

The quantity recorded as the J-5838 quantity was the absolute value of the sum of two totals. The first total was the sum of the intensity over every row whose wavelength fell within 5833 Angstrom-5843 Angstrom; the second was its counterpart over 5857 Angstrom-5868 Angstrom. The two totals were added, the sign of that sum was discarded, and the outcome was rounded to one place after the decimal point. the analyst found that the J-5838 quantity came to 37.2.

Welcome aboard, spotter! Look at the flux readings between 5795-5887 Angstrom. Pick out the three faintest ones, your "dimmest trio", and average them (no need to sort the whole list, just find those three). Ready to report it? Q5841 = 4.38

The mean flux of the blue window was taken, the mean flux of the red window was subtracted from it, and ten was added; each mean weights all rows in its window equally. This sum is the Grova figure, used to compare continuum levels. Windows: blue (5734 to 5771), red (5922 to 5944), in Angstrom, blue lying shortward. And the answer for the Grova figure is 10.1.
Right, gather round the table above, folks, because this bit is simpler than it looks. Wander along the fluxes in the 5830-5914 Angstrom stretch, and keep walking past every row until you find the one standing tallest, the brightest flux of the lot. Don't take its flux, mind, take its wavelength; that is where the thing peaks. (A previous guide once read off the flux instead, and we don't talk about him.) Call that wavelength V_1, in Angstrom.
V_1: 5871.64 Angstrom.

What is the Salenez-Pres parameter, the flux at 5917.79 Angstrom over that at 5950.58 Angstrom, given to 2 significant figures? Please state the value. 0.93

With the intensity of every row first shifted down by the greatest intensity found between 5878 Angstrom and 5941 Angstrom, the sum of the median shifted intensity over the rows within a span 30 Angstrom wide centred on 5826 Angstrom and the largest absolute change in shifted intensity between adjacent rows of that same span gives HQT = 0.20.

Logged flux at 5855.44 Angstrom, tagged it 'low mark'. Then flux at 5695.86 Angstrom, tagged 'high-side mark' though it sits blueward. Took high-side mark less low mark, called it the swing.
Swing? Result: 0.26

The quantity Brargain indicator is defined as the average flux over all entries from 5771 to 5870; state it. 4.75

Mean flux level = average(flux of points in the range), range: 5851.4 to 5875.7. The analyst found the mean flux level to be 4.73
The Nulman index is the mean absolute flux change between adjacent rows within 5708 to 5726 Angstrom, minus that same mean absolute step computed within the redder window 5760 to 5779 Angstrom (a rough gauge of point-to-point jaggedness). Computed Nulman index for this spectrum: 0.15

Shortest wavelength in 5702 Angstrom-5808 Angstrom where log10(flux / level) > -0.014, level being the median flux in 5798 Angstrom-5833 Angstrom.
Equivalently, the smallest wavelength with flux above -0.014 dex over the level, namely 5703.74 Angstrom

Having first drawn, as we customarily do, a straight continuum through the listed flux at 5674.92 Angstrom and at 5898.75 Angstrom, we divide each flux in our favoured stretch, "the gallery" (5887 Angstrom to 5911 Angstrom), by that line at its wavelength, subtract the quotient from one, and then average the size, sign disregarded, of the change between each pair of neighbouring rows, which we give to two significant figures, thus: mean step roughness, 0.046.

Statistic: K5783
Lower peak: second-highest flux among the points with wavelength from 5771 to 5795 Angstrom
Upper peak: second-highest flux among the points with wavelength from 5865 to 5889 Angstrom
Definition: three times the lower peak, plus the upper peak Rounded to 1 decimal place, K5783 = 19.9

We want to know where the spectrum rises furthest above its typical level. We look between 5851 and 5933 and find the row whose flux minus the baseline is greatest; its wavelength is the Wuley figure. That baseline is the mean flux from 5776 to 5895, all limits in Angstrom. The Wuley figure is 5871.64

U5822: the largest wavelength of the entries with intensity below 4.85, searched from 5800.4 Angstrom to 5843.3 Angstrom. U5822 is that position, 5839.28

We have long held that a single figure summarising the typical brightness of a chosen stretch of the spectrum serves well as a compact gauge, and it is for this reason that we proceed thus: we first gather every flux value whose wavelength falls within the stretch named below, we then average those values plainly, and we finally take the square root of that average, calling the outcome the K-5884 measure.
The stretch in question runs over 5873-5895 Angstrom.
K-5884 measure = 2.15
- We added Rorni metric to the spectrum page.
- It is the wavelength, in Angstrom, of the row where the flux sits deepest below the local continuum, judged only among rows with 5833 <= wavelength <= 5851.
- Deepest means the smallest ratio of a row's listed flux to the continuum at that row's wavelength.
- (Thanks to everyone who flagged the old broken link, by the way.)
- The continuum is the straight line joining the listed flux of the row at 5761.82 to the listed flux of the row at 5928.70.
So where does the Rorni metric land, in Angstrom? 5847.36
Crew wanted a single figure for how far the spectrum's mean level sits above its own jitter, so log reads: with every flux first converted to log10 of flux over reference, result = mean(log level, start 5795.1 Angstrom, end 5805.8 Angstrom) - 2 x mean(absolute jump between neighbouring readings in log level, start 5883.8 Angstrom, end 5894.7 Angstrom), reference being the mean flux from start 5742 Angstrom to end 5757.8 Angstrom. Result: -0.025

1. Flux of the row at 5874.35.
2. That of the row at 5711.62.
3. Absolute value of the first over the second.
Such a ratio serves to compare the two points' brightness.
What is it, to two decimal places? 1.16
